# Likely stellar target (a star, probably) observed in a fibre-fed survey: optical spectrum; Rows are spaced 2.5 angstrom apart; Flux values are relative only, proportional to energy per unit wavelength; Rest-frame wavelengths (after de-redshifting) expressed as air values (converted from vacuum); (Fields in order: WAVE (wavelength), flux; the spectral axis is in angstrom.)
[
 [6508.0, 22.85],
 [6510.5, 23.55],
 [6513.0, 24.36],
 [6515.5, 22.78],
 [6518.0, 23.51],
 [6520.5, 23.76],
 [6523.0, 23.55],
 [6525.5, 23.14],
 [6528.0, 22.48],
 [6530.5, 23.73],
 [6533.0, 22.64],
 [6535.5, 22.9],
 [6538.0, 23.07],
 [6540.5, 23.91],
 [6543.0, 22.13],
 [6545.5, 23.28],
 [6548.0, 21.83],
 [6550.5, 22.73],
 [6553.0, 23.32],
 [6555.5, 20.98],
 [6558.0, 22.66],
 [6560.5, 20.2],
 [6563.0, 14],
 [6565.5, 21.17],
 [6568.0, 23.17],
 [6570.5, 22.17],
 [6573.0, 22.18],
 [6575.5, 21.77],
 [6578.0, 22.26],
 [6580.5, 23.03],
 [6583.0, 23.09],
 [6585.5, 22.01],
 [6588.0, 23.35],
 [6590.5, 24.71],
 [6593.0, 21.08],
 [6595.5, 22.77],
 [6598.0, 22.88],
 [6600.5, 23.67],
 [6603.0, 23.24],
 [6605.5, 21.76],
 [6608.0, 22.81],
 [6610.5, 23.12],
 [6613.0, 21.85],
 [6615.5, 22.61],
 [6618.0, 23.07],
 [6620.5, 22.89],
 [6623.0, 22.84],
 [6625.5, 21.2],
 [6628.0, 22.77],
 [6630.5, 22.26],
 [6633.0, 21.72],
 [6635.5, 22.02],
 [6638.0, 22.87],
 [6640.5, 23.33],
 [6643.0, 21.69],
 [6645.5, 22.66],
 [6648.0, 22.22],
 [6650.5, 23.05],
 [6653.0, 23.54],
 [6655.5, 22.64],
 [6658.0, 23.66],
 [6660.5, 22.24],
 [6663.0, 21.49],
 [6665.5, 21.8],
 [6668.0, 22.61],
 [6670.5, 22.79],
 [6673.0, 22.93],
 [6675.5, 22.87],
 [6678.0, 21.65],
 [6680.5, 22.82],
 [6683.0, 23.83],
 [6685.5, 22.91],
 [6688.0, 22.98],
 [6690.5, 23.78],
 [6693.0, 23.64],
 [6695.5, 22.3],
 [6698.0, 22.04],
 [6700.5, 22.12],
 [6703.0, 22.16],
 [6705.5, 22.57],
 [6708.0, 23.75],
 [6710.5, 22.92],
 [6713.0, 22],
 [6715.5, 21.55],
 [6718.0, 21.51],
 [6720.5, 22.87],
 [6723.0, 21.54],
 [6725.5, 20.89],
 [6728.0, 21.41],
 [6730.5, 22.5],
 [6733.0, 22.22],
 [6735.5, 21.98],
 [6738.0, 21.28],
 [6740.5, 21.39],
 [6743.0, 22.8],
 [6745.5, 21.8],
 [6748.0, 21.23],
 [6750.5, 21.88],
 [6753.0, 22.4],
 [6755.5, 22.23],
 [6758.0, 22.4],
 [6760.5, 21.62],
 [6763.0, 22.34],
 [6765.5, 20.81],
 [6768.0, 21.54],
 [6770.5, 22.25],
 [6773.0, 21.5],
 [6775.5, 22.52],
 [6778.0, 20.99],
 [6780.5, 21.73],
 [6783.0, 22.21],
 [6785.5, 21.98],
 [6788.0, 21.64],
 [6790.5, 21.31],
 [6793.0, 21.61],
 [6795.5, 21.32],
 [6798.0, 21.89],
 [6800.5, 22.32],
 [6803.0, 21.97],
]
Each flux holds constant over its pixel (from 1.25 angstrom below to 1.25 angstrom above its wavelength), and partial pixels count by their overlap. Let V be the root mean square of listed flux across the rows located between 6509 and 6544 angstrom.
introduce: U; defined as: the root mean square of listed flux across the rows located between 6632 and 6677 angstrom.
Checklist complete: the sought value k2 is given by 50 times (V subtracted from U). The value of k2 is -34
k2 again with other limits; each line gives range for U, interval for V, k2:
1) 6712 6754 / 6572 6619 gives -43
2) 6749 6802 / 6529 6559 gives -47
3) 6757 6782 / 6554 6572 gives 48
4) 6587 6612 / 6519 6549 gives -4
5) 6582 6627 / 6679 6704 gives -7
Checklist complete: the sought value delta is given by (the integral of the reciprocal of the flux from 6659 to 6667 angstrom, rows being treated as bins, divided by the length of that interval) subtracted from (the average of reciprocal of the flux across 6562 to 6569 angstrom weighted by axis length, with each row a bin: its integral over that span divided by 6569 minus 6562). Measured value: 0.008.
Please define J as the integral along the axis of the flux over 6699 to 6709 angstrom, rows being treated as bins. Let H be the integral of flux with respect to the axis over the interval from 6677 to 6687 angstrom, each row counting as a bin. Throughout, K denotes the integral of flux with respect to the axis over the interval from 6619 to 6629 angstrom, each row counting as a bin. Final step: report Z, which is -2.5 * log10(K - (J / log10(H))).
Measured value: -5.27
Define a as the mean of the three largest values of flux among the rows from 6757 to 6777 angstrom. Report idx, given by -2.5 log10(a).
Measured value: -3.38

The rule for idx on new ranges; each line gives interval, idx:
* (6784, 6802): -3.36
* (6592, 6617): -3.42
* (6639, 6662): -3.43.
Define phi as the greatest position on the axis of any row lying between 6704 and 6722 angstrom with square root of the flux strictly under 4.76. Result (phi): 6718.0 angstrom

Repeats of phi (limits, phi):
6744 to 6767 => 6765.5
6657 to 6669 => 6668.0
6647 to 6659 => 6655.5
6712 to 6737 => 6735.5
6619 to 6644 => 6643.0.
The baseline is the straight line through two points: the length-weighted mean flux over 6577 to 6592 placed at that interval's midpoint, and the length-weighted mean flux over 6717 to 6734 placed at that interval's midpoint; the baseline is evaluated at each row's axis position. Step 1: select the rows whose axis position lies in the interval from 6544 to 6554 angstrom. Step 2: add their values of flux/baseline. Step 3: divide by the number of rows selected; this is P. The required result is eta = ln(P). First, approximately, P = 0.98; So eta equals -0.025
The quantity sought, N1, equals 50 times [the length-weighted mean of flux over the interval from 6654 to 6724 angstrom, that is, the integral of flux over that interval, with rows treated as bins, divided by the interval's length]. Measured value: 1129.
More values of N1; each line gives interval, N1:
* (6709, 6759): 1097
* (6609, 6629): 1127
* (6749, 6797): 1090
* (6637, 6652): 1132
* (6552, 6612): 1107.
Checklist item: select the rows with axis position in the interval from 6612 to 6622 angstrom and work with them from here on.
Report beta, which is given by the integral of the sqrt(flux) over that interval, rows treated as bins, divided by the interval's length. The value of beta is 4.76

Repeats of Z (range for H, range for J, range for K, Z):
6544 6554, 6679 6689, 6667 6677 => -5.28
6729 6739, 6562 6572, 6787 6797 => -5.27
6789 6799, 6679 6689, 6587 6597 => -5.29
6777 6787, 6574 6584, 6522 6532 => -5.33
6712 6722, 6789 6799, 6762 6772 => -5.24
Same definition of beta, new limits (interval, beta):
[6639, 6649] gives 4.74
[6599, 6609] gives 4.78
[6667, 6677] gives 4.77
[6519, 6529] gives 4.82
